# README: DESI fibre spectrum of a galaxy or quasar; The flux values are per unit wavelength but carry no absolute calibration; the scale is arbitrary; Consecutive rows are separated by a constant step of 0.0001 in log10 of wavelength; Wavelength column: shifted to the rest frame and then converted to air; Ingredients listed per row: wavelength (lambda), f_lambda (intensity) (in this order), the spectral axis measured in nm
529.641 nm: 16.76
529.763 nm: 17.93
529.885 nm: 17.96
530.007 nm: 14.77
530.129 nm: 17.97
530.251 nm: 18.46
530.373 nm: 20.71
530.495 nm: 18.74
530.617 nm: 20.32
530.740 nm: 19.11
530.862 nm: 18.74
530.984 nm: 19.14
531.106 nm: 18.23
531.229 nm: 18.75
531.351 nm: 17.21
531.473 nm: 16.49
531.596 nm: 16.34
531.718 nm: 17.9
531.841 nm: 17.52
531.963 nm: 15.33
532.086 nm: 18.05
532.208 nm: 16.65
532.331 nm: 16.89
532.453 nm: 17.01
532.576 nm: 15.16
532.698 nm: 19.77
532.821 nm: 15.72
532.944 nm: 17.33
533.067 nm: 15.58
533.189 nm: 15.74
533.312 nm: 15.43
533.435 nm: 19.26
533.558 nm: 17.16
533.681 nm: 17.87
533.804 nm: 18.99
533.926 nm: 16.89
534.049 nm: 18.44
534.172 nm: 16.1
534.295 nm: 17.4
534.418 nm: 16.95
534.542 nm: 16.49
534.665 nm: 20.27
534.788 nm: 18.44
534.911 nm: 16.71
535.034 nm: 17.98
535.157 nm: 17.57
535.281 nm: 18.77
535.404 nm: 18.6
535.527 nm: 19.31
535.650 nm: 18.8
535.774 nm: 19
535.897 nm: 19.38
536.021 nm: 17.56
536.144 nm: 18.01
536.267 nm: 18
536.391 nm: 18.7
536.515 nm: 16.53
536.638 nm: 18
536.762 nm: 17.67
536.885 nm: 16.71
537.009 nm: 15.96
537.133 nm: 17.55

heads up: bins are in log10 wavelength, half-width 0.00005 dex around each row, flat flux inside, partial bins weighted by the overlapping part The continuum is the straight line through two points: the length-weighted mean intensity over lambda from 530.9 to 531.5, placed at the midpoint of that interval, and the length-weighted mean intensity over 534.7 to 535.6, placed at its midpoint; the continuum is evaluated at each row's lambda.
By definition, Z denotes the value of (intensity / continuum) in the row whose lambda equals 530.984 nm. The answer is 1.06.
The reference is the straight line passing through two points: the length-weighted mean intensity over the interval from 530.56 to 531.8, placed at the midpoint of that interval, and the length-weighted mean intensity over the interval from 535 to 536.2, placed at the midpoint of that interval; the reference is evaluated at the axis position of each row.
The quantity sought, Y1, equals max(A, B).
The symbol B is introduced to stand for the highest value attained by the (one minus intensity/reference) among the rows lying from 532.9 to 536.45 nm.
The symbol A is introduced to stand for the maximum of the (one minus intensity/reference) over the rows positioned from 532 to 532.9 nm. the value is 0.171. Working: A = 0.171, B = 0.159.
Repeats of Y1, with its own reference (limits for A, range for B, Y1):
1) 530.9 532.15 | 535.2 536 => 0.160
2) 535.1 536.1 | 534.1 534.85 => 0.125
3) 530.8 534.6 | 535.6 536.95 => 0.171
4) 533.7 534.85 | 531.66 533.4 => 0.171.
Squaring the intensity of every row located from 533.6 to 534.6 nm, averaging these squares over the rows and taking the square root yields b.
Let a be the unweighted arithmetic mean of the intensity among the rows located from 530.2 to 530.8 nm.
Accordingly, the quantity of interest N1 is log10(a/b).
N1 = 0.05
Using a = 19.5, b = 17.4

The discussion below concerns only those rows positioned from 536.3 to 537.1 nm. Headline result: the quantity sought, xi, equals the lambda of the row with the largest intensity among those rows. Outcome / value 536.391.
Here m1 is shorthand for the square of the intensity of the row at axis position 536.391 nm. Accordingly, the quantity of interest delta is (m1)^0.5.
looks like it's 18.7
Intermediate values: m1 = 350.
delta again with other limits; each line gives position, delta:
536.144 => 18.0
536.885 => 16.7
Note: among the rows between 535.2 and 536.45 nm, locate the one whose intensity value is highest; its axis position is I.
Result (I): 535.897 nm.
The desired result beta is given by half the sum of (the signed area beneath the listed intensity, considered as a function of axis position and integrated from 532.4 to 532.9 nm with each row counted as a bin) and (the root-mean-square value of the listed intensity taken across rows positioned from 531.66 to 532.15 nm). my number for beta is 12.85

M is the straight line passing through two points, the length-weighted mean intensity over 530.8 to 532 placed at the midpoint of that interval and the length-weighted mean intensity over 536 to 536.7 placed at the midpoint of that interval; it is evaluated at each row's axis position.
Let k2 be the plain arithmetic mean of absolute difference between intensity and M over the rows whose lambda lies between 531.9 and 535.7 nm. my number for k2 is 1.2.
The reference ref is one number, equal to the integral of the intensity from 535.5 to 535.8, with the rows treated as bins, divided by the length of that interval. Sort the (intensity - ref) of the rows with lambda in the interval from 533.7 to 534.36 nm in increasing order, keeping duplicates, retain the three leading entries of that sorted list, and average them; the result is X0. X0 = -2.2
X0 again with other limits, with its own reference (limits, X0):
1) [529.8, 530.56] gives -2.1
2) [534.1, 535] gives -2.6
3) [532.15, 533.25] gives -3.5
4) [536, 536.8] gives -1.7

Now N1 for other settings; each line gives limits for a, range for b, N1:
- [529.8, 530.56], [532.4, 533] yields 0.03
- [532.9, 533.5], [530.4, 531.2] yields -0.06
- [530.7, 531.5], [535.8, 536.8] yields 0.01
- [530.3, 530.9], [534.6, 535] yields 0.02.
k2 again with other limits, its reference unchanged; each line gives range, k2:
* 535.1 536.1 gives 0.9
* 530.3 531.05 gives 1.9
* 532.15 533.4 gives 1.6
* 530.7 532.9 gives 1.2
